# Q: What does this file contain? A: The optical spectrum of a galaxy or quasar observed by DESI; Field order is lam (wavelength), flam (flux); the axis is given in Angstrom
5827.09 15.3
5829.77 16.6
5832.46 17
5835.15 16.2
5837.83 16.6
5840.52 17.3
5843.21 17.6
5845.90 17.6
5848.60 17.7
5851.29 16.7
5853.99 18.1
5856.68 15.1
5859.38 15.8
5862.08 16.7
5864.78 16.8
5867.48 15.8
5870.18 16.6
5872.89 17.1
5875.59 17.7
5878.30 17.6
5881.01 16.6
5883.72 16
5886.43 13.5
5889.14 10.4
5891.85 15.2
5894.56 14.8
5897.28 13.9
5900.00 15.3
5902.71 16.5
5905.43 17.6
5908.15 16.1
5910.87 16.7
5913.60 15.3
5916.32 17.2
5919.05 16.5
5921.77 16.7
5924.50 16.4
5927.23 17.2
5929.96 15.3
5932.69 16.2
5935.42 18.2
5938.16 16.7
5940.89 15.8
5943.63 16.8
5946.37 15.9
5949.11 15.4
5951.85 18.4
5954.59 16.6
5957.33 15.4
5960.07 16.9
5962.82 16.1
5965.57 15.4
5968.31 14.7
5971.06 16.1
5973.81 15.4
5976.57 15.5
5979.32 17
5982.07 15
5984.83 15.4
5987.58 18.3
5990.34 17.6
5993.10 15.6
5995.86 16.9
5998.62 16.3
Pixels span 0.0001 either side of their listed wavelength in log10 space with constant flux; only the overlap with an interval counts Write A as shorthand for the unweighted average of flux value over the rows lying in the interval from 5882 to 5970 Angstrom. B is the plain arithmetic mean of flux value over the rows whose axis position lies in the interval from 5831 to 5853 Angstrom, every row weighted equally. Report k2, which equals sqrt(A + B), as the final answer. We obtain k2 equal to 5.74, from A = 15.9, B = 17.1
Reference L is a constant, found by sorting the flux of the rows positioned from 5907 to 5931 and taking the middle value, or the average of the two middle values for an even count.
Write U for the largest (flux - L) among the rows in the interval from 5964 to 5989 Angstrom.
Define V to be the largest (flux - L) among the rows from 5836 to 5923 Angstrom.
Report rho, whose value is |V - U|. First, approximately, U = 1.8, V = 1.60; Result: 0.2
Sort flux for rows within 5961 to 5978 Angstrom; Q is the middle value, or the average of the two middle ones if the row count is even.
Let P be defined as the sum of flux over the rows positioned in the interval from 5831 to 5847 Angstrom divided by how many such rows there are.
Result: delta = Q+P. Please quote 32.5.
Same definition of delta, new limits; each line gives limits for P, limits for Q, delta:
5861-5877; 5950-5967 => 33.1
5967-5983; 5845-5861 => 32.8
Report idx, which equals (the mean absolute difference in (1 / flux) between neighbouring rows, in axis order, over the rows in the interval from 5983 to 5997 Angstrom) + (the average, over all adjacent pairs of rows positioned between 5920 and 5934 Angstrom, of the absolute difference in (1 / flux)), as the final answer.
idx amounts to 0.0099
